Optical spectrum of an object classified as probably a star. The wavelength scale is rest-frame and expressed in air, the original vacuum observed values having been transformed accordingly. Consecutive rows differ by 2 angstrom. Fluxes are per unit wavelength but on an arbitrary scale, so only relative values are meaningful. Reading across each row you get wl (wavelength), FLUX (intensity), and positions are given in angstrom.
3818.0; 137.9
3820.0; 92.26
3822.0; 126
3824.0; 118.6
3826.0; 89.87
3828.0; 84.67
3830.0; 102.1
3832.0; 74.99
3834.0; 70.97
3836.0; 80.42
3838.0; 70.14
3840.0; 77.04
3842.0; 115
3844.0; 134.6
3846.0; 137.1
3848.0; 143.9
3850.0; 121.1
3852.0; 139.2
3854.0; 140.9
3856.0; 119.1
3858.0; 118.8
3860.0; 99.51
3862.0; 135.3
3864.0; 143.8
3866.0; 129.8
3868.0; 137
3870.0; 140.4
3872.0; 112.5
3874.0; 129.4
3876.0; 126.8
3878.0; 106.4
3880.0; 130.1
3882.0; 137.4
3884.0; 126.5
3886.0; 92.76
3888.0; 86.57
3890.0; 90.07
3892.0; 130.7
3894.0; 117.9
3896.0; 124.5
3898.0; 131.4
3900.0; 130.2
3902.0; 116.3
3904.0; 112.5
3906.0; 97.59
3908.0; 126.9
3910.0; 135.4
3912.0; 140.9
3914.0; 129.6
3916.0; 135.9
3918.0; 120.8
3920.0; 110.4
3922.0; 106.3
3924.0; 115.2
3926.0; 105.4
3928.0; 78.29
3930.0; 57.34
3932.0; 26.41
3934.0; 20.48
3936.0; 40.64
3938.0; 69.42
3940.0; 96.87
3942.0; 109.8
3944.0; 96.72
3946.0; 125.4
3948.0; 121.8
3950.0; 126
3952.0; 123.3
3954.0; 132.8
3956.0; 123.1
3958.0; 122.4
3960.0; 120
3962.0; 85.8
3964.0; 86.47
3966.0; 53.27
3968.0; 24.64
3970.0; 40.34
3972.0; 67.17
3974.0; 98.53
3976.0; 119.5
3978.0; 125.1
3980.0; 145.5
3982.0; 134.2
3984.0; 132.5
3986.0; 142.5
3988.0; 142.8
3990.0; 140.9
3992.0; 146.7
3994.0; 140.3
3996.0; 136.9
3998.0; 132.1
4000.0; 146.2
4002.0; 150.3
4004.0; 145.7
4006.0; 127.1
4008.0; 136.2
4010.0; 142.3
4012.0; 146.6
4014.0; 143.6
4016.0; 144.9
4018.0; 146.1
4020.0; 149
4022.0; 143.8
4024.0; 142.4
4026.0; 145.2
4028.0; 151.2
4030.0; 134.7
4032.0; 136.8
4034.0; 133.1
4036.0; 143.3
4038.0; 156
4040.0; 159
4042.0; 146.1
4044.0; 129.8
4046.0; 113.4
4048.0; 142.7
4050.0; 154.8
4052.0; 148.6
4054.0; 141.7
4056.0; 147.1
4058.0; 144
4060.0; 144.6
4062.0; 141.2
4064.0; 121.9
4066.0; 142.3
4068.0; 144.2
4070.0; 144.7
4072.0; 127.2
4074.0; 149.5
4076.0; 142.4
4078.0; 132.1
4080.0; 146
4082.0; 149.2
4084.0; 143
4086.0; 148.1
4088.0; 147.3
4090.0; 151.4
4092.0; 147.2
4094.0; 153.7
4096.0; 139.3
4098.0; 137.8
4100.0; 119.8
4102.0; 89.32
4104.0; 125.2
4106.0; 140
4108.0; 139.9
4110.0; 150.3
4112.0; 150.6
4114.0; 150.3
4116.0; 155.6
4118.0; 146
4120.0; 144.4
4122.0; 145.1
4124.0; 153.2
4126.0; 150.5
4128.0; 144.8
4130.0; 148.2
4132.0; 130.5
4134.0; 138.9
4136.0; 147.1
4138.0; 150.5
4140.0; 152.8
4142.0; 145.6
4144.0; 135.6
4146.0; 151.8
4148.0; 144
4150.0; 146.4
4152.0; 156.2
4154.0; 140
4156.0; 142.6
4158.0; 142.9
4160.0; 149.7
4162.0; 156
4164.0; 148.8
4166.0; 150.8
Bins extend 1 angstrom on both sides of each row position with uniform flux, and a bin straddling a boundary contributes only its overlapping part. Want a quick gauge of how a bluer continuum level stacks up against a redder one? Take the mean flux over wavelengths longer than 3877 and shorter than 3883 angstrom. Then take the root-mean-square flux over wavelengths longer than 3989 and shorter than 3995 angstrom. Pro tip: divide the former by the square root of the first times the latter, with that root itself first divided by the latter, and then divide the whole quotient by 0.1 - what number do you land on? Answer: 1333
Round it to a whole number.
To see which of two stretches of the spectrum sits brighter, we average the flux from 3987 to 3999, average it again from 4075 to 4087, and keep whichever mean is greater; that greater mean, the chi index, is 143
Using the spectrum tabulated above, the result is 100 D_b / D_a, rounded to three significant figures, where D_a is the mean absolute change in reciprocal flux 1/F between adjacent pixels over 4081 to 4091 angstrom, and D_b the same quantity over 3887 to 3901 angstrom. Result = 503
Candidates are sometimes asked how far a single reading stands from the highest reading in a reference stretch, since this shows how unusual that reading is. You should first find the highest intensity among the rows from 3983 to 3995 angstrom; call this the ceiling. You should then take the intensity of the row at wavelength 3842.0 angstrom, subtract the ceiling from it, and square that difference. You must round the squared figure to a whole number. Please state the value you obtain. 1005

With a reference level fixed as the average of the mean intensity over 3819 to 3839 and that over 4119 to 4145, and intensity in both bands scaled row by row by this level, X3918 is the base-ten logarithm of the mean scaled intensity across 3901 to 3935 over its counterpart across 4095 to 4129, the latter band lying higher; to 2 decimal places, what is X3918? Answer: -0.14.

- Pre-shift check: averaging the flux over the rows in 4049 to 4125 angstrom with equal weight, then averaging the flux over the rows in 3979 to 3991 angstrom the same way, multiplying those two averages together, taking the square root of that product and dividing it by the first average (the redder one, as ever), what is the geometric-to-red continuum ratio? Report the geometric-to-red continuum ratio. 0.992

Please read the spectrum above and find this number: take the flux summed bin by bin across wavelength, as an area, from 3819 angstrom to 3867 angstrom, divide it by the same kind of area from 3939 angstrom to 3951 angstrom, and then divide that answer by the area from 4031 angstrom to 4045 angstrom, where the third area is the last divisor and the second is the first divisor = 0.0020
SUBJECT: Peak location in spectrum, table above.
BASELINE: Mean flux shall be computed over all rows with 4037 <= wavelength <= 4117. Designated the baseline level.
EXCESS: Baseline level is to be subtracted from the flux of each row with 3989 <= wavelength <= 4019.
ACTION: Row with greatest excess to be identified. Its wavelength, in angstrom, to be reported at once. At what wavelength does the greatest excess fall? 4002.0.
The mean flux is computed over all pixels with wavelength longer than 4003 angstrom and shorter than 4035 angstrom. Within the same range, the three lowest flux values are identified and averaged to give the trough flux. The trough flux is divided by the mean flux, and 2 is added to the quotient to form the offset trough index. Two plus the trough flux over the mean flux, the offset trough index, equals 2.93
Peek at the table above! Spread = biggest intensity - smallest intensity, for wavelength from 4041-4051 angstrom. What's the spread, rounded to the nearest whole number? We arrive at 41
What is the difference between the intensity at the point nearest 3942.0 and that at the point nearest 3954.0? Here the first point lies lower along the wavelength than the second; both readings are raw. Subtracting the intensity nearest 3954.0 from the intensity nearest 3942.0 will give -23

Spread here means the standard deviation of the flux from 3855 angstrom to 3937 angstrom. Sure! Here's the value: 30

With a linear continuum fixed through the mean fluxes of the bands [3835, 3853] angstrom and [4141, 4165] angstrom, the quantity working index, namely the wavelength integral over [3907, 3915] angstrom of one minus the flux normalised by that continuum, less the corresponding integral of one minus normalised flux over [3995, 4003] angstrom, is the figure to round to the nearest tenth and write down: -0.1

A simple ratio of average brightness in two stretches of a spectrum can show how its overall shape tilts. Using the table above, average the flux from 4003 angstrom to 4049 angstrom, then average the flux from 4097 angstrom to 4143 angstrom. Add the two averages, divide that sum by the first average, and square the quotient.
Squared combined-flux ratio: 4.0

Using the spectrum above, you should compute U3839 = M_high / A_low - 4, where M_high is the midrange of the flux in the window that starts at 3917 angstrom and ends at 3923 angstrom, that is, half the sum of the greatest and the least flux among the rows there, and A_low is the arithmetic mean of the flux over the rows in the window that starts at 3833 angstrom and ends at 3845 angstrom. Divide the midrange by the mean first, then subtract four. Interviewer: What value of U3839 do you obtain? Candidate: -2.8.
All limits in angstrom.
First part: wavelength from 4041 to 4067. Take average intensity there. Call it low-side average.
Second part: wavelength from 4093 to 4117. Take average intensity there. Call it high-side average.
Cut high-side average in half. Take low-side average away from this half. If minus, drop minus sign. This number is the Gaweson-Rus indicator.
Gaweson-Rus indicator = 71.0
